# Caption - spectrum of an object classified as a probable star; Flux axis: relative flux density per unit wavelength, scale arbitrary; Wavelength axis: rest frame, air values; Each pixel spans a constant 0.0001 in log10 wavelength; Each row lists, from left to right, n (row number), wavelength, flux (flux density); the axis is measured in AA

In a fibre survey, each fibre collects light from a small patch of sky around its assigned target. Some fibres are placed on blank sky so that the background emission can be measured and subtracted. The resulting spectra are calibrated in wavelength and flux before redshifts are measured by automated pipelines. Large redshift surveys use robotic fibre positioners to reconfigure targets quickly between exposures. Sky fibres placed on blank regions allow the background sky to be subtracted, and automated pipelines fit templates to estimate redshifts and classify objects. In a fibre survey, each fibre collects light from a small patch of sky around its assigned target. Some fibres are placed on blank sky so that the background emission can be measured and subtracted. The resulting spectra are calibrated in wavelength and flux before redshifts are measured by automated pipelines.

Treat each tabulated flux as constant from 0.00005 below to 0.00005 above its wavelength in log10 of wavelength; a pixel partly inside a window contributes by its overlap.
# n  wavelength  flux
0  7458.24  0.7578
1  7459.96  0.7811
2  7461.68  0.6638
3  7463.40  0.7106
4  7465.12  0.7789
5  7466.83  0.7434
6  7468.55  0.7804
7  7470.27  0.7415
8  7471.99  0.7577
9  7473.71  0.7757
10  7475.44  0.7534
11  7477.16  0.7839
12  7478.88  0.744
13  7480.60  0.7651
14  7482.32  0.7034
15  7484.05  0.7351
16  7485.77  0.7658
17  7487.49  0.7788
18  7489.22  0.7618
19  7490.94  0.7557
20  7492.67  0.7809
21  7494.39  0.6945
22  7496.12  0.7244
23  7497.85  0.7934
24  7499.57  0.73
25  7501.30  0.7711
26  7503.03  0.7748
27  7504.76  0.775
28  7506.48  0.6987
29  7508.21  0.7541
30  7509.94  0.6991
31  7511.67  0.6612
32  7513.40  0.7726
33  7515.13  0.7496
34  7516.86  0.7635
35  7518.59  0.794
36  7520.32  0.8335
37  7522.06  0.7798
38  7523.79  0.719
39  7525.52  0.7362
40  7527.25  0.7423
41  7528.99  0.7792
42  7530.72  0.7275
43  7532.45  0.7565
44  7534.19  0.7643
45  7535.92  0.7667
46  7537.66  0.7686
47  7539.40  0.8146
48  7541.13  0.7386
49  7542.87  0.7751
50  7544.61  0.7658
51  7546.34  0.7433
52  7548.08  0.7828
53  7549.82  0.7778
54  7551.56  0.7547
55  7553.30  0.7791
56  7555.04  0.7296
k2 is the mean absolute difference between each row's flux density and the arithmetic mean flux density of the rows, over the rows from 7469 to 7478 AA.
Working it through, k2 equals 0.014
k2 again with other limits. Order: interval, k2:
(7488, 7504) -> 0.025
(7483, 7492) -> 0.011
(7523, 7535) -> 0.017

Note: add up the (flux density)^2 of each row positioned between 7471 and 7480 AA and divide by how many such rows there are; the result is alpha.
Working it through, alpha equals 0.582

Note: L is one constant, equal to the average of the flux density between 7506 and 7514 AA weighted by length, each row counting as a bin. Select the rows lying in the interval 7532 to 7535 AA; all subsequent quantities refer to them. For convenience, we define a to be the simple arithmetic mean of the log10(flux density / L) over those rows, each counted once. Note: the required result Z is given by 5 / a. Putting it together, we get 191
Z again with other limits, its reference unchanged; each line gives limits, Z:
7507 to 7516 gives 812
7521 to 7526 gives 293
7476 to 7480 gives 178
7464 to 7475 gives 182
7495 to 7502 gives 221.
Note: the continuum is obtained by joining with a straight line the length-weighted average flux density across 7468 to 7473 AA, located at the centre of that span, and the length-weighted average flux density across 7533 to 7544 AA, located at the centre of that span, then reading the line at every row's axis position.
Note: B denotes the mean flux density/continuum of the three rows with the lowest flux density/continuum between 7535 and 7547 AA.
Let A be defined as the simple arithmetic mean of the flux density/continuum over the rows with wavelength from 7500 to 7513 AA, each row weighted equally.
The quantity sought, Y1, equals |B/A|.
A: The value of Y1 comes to 1.01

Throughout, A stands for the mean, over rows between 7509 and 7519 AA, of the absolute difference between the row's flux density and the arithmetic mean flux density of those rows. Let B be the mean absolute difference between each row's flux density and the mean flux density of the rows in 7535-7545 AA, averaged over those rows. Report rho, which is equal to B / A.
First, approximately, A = 0.040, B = 0.016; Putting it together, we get 0.4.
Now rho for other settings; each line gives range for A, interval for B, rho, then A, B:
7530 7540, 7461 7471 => 1.9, 0.017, 0.033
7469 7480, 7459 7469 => 2.7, 0.014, 0.037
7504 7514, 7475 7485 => 0.5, 0.040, 0.020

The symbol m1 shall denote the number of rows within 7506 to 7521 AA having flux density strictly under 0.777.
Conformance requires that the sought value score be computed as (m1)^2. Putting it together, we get 49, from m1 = 7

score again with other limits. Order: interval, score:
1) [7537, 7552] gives 36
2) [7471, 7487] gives 64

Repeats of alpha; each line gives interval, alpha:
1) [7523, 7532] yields 0.549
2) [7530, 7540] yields 0.588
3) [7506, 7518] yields 0.532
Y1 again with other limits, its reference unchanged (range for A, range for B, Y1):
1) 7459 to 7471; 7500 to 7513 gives 0.92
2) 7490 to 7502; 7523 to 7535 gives 0.96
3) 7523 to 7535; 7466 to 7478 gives 1.01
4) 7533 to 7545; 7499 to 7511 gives 0.93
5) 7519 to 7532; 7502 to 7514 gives 0.91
